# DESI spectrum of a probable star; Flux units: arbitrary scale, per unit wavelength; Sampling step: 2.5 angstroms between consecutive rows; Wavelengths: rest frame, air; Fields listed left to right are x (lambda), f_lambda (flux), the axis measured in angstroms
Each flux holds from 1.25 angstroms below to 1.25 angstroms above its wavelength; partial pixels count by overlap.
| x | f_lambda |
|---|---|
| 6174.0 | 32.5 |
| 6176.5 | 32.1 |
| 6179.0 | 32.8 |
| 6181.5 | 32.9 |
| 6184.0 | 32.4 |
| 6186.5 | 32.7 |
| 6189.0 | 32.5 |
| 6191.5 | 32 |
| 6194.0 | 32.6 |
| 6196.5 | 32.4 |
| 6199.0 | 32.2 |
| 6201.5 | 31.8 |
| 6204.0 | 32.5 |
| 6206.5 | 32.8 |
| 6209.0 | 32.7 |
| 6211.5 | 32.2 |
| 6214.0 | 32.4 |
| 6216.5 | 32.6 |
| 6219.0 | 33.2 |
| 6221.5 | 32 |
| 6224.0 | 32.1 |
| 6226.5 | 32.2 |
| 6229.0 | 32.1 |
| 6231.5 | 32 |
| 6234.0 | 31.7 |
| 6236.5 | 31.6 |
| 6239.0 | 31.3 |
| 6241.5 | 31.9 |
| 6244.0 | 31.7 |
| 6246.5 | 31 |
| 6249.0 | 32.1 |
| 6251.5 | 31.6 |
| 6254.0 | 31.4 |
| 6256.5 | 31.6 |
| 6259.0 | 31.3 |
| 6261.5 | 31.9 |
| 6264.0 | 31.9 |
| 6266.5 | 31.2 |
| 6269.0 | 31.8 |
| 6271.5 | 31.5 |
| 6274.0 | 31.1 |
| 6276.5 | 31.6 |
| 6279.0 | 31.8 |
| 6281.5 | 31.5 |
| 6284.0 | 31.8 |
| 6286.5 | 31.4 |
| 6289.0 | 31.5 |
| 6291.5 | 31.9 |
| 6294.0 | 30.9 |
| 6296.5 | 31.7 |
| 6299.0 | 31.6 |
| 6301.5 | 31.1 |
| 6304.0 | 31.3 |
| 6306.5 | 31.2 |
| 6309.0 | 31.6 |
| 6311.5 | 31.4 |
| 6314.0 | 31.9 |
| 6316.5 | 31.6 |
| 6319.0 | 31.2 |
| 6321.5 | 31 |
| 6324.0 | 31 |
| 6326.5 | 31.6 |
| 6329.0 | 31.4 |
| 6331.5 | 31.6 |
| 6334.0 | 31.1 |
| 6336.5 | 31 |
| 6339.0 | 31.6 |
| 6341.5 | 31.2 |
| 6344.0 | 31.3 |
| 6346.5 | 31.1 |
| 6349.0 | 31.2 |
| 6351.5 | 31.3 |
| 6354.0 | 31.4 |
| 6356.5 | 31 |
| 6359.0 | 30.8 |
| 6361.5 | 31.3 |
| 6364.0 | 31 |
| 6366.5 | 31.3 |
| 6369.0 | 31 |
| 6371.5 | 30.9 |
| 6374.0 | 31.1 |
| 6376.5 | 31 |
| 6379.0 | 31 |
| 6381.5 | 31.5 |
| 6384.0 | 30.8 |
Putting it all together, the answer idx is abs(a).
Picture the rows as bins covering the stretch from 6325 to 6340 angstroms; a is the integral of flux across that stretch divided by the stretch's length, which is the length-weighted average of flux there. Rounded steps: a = 31.4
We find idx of 31.4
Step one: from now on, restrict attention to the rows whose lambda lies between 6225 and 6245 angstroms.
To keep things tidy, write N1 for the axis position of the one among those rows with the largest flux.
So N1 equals 6226.5 angstroms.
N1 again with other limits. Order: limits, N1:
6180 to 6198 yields 6181.5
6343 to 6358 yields 6354.0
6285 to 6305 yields 6291.5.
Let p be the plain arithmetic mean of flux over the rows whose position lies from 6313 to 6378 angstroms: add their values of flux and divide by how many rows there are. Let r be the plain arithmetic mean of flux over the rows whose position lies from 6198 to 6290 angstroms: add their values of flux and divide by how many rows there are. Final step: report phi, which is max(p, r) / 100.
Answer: 0.319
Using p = 31.2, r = 31.9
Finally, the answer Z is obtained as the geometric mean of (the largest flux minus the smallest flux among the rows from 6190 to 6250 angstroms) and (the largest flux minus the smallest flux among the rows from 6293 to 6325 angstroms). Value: 1.48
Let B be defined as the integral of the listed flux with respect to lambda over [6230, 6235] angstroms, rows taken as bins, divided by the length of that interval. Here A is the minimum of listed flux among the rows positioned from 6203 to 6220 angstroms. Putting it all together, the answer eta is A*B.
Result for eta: 1026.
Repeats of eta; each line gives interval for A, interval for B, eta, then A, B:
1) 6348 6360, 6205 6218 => 1003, 30.8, 32.6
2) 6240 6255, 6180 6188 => 1013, 31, 32.7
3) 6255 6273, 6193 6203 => 1006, 31.2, 32.2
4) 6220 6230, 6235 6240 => 1007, 32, 31.5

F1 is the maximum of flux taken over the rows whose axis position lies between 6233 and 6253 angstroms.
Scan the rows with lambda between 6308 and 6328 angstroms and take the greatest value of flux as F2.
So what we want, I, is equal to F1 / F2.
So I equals 1.01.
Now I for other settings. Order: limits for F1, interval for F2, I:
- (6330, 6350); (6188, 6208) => 0.96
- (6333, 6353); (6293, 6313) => 1.00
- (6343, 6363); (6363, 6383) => 1.00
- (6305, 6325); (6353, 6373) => 1.02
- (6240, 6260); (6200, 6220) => 0.97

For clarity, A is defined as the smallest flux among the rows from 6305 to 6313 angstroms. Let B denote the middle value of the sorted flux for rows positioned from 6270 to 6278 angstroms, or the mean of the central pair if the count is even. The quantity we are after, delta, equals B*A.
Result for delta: 983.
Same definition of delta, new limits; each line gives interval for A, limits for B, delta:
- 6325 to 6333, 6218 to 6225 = 1008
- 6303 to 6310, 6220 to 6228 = 1002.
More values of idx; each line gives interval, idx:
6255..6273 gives 31.6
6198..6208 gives 32.3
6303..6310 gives 31.4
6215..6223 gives 32.6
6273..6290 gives 31.5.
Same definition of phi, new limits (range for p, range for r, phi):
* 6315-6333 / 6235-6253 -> 0.316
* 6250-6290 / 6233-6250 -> 0.316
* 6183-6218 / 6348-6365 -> 0.324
